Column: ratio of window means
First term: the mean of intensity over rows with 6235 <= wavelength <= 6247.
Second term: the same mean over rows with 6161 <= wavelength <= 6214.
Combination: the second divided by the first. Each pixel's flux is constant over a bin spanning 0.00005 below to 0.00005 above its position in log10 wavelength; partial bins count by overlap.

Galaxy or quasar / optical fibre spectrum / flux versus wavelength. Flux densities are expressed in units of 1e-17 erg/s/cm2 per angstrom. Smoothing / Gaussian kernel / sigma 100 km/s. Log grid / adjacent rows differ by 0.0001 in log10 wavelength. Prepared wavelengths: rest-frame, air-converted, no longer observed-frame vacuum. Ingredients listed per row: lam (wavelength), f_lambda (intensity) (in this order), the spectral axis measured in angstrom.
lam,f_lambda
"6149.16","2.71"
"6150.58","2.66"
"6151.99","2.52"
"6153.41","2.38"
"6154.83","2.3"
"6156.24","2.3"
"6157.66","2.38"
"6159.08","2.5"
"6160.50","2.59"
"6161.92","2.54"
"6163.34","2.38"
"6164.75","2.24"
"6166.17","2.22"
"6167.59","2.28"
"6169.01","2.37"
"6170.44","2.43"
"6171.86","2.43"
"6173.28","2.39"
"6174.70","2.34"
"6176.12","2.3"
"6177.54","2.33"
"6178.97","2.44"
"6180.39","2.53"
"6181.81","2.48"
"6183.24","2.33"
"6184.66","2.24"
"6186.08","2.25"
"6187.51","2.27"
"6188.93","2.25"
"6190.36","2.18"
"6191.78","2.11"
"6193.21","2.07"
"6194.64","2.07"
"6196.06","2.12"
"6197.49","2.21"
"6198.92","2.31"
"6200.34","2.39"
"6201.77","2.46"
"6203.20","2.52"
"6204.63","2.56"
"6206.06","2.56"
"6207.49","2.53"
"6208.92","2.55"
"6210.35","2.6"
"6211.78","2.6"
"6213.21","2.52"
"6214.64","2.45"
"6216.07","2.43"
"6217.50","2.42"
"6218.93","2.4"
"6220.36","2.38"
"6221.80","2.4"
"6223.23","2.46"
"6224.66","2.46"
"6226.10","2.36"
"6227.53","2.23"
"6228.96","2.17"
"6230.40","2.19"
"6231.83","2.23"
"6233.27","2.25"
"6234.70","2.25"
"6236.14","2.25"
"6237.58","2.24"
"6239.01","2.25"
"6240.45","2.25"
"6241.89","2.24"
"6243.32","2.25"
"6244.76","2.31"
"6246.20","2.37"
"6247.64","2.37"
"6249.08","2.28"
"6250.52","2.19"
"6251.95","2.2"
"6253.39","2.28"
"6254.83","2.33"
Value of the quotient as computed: 1.04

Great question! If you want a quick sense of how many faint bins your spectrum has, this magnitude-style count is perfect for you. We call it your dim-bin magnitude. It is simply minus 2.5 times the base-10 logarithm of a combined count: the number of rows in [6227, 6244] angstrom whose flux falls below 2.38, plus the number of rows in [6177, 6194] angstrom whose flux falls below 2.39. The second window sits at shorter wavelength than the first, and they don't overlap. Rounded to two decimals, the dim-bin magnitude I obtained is -3.31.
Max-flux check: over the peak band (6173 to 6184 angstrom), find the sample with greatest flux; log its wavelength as 6180.39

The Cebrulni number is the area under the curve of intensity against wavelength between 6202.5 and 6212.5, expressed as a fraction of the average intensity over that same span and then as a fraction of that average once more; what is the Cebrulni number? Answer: 3.91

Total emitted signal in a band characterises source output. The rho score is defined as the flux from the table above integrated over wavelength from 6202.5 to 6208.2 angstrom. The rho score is 14.5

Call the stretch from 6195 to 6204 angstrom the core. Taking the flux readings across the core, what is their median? 2.35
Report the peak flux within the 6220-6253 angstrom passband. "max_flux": 2.46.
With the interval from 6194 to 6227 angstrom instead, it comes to 2.6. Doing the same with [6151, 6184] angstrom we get 2.59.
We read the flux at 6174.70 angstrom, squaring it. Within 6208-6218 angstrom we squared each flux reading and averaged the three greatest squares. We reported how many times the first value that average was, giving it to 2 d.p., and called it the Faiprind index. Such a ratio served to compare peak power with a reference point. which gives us 1.22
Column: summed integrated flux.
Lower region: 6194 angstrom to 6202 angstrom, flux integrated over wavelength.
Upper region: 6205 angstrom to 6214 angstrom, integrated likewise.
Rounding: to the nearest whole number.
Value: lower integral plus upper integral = 41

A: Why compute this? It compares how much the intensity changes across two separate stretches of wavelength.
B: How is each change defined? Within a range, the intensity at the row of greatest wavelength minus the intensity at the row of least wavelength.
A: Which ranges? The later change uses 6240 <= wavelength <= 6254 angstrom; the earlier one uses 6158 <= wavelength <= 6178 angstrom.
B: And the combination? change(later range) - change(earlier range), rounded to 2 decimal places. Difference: 0.20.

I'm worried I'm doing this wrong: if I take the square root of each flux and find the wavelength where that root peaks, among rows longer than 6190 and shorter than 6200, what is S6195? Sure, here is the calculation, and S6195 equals 6198.92 angstrom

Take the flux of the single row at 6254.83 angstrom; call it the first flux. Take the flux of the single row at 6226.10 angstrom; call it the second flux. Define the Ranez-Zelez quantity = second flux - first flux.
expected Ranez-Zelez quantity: 0.030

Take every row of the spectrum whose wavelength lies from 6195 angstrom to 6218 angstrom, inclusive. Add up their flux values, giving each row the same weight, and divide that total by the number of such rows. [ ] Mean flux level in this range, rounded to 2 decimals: 2.45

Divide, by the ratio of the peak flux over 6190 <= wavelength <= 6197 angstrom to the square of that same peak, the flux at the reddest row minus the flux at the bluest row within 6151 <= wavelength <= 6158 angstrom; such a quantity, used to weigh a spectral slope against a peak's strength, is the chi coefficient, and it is -0.3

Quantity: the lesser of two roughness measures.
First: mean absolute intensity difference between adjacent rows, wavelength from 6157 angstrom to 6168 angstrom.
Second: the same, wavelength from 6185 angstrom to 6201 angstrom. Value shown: 0.0540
